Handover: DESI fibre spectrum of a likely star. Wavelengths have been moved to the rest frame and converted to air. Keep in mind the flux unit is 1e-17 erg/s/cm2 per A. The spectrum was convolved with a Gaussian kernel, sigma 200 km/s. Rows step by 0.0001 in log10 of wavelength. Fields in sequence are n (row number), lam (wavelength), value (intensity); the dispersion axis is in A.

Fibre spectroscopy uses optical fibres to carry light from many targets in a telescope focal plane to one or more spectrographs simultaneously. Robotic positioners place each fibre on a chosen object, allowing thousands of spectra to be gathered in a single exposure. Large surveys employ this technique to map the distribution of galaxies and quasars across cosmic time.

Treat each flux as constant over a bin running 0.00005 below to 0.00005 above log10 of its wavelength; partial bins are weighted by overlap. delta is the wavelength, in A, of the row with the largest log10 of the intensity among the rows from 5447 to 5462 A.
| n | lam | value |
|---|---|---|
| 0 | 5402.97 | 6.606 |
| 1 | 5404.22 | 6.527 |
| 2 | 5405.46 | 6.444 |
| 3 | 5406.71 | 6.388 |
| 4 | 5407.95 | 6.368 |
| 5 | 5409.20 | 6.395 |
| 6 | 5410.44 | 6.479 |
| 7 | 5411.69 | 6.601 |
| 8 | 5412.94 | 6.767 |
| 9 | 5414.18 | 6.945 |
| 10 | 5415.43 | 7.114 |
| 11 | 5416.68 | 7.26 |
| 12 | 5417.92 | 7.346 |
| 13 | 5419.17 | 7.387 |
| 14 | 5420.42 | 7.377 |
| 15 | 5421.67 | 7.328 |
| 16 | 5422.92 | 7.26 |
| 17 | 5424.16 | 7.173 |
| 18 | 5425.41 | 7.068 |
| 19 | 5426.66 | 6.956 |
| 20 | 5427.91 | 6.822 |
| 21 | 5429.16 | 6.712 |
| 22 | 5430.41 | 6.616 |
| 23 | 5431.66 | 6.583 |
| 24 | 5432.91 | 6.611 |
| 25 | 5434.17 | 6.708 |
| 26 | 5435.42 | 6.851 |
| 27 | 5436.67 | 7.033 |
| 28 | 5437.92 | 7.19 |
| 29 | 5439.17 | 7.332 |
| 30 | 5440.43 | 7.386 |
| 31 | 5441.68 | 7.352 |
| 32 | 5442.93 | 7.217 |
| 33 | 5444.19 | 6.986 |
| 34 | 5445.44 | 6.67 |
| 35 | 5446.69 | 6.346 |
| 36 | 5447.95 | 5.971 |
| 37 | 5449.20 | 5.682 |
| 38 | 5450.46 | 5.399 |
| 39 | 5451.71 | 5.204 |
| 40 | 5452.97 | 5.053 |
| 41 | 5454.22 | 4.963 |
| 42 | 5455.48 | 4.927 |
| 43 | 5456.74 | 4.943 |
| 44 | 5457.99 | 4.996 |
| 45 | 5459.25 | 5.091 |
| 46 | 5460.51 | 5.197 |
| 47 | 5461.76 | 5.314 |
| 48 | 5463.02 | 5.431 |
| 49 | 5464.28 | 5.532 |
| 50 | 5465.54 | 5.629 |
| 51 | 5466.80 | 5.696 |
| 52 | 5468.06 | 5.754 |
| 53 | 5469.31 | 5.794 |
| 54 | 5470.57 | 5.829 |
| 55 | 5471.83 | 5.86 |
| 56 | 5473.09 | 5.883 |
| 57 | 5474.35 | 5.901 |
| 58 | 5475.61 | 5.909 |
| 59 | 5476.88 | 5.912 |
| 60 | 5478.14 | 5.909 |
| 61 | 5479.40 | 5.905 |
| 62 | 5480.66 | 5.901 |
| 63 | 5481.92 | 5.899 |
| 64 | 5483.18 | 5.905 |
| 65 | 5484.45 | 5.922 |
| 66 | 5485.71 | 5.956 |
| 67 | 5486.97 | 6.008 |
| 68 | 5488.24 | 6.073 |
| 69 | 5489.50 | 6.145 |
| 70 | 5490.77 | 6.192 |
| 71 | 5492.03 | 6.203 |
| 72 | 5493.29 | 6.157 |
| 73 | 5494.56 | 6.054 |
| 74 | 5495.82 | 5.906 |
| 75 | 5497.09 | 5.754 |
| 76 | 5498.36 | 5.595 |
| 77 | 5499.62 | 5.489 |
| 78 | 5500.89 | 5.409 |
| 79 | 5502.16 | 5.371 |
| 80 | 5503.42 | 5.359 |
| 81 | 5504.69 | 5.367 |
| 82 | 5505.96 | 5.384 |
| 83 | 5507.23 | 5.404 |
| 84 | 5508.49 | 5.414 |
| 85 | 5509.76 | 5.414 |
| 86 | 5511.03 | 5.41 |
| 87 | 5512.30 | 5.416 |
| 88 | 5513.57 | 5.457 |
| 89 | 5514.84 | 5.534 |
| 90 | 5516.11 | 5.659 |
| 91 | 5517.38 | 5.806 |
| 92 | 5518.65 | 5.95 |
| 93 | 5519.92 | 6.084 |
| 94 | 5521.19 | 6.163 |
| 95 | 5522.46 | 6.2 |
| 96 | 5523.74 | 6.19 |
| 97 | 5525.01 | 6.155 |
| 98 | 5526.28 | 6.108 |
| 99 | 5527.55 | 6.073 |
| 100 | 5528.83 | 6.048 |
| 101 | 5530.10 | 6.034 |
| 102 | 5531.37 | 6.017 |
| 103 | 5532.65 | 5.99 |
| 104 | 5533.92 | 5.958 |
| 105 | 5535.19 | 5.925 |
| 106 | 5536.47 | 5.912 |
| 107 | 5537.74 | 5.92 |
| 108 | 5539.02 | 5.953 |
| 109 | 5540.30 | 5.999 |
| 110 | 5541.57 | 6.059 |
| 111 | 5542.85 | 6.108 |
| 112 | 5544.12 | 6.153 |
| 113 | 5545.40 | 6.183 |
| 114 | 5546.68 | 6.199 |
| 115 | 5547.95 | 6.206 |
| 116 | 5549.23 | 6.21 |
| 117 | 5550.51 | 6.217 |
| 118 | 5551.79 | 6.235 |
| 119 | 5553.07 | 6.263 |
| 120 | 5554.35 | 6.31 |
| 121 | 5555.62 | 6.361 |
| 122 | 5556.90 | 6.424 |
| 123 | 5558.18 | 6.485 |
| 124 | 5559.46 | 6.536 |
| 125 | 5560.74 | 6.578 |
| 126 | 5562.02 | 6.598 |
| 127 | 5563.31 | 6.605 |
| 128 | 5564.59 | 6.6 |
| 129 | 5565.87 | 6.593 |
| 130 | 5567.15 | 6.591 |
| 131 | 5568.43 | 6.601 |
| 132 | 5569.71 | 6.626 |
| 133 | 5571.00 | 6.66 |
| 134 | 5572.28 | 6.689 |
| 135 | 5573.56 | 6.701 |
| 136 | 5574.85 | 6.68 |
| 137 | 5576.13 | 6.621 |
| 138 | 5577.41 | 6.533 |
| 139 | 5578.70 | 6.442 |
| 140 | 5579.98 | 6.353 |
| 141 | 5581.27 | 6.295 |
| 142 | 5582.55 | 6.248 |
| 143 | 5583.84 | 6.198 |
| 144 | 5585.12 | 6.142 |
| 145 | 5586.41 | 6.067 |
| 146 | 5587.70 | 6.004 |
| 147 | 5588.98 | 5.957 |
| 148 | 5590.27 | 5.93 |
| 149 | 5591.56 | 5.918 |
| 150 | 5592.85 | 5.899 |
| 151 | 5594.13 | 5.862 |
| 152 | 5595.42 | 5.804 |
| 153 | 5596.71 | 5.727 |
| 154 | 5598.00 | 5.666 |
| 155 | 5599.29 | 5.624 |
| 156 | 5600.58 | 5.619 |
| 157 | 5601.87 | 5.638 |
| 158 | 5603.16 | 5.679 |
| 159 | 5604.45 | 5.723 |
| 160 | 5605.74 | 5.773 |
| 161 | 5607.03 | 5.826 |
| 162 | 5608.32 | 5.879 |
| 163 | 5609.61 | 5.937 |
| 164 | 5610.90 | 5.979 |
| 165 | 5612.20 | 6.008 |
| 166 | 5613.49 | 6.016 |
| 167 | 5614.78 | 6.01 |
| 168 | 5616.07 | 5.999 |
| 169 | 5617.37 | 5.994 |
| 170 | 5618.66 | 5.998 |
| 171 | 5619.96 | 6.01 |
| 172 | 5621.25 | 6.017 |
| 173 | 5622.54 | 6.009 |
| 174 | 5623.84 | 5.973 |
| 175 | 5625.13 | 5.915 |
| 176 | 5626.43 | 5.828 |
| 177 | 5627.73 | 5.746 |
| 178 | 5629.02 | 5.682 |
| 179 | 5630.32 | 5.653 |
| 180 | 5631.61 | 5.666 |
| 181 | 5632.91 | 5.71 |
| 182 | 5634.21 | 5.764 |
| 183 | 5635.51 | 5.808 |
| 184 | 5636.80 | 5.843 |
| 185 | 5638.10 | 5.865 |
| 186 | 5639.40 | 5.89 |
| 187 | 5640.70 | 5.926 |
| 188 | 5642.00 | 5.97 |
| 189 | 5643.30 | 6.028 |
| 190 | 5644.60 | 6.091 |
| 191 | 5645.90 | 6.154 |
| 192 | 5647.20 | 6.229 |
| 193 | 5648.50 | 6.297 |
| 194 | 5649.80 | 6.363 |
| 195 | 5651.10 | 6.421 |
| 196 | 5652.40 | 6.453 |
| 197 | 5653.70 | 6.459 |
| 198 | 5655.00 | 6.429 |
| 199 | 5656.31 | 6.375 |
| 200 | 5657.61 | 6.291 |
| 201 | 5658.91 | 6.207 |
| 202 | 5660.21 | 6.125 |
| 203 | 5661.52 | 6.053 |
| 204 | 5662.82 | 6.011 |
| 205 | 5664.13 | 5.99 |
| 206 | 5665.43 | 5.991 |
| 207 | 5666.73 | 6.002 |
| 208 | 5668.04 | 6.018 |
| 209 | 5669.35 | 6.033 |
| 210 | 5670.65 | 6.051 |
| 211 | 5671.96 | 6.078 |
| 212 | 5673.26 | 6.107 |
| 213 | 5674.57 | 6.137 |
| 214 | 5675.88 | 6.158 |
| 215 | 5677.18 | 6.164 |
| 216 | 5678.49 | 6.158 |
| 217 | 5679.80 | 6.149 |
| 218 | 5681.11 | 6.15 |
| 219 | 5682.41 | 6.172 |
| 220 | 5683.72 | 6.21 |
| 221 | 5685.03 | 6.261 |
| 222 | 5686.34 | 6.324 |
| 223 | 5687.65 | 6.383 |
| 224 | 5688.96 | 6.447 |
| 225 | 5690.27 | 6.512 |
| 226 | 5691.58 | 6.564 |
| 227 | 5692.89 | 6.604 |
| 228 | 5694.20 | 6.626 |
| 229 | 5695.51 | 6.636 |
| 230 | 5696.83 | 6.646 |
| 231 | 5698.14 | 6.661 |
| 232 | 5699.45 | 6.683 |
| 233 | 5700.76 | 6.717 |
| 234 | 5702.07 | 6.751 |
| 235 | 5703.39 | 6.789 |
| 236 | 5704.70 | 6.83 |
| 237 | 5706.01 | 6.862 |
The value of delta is 5447.95 A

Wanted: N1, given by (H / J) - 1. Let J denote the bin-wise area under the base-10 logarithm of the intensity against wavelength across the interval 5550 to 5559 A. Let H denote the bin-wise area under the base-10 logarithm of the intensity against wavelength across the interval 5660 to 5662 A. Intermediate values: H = 2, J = 7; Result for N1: -0.8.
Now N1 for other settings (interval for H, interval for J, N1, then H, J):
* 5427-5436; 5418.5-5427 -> 0.0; 7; 7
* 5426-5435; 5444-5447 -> 2.0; 7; 2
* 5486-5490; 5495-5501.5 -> -0.4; 3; 5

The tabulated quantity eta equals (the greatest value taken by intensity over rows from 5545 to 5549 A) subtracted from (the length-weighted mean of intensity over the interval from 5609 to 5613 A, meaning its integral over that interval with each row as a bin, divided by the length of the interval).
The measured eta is -0.2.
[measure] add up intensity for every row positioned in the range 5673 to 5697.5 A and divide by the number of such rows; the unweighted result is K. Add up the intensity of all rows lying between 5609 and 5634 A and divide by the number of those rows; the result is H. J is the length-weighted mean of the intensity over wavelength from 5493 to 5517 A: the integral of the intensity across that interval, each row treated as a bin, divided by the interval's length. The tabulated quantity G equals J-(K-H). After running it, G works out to 5.1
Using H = 5.90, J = 5.5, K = 6.34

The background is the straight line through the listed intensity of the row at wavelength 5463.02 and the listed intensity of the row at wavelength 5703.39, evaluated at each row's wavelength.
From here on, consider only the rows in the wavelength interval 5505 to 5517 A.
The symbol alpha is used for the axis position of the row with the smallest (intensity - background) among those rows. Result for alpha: 5512.30 A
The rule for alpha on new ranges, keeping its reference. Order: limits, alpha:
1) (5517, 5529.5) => 5517.38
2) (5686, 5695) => 5686.34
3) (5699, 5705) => 5699.45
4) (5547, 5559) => 5550.51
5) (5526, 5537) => 5536.47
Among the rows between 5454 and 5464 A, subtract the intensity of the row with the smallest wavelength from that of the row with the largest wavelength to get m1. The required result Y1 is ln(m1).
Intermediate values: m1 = 0.47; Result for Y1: -0.76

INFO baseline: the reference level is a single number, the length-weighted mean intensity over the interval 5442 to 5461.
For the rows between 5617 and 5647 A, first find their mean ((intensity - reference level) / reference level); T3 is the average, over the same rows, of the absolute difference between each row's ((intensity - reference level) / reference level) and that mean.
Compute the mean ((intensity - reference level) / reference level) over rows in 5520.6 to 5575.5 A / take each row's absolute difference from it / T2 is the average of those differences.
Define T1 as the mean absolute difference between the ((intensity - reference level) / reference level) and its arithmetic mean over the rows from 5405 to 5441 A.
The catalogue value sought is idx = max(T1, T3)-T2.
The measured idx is 0.014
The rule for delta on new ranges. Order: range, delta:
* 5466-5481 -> 5476.88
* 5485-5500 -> 5492.03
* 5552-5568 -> 5563.31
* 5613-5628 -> 5621.25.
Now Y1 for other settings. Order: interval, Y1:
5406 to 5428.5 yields -0.83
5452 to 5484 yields -0.16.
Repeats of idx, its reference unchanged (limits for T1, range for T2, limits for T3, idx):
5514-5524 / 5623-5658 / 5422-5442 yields 0.001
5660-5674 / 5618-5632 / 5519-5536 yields -0.011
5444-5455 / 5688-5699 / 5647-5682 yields 0.097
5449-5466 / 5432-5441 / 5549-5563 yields -0.005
